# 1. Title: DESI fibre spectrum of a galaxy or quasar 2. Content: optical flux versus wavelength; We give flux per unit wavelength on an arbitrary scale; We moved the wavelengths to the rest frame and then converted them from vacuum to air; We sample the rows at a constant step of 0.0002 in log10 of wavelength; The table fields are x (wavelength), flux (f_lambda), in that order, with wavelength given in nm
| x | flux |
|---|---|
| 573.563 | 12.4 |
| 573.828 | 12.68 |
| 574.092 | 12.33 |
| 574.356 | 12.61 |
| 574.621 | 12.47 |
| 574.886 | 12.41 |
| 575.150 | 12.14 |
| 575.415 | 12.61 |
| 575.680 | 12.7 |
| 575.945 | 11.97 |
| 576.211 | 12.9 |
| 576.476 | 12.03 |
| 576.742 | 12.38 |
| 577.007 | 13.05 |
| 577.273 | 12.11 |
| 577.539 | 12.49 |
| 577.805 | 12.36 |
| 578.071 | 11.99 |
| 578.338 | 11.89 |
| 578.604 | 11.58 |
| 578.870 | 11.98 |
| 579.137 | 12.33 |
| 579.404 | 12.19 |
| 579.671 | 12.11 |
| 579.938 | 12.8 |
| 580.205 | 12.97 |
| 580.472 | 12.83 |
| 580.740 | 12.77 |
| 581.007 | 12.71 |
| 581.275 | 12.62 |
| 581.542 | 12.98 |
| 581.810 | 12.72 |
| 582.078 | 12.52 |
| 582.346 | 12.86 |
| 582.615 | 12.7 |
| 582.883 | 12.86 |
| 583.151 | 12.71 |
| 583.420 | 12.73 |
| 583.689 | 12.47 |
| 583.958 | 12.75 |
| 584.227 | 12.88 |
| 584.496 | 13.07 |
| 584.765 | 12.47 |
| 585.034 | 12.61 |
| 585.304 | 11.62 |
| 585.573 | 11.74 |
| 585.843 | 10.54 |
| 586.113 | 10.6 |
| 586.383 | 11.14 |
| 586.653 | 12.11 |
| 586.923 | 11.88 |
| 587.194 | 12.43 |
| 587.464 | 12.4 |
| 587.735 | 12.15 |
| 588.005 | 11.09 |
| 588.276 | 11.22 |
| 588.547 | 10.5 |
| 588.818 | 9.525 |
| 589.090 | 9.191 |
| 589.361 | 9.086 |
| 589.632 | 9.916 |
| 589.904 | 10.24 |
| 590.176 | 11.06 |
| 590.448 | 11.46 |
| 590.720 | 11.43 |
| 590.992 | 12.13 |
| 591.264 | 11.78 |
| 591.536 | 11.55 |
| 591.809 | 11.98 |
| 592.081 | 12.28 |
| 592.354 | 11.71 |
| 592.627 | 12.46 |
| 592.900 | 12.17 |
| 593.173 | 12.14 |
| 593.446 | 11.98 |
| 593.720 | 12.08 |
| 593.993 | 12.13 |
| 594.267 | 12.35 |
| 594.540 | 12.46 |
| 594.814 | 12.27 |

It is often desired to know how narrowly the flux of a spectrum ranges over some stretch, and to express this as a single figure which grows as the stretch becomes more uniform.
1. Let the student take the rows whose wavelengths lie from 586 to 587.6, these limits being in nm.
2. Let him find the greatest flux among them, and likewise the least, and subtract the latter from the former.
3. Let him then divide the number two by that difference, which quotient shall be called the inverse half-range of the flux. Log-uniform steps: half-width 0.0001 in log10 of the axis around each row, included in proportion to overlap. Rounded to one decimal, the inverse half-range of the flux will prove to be 1.1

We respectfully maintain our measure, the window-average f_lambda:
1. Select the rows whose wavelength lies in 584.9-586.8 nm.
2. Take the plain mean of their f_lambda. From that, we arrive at 11.5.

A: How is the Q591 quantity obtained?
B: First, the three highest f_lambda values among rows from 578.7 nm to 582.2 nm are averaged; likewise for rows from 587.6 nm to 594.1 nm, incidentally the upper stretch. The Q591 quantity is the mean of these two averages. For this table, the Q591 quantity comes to 12.6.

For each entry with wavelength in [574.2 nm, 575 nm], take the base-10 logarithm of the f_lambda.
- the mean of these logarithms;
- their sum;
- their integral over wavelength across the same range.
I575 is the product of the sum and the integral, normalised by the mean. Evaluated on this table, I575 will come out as 2.6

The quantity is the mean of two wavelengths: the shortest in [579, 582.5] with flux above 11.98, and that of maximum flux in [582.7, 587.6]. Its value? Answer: 581.82 nm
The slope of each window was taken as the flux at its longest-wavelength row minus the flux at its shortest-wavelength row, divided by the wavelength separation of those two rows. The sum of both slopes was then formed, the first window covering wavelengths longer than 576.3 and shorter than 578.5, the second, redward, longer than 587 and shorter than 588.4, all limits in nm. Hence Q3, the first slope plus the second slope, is -1.2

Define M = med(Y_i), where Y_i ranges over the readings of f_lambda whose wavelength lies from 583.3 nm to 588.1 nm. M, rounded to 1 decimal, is 12.3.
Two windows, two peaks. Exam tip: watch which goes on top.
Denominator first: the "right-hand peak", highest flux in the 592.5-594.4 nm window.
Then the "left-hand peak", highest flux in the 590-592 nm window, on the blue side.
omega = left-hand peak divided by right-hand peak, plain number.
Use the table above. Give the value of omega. 0.97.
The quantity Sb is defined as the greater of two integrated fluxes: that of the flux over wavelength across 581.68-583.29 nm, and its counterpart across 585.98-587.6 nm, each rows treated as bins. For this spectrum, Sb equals 20.49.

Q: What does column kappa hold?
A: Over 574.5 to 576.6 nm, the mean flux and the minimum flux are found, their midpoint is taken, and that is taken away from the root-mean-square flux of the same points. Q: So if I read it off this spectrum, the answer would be 0.2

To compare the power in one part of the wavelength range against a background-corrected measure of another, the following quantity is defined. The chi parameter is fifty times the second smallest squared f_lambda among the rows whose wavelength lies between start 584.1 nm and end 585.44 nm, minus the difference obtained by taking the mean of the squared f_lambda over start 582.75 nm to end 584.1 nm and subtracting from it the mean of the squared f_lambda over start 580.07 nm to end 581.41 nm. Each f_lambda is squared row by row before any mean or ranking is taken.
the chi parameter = 7777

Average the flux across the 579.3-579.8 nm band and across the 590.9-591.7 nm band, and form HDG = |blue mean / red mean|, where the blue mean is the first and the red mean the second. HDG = 1.03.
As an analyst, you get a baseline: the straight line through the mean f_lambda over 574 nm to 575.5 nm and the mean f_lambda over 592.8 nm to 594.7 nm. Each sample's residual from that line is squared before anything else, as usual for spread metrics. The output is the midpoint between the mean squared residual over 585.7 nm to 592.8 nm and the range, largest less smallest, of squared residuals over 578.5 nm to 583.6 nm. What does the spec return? 1.3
